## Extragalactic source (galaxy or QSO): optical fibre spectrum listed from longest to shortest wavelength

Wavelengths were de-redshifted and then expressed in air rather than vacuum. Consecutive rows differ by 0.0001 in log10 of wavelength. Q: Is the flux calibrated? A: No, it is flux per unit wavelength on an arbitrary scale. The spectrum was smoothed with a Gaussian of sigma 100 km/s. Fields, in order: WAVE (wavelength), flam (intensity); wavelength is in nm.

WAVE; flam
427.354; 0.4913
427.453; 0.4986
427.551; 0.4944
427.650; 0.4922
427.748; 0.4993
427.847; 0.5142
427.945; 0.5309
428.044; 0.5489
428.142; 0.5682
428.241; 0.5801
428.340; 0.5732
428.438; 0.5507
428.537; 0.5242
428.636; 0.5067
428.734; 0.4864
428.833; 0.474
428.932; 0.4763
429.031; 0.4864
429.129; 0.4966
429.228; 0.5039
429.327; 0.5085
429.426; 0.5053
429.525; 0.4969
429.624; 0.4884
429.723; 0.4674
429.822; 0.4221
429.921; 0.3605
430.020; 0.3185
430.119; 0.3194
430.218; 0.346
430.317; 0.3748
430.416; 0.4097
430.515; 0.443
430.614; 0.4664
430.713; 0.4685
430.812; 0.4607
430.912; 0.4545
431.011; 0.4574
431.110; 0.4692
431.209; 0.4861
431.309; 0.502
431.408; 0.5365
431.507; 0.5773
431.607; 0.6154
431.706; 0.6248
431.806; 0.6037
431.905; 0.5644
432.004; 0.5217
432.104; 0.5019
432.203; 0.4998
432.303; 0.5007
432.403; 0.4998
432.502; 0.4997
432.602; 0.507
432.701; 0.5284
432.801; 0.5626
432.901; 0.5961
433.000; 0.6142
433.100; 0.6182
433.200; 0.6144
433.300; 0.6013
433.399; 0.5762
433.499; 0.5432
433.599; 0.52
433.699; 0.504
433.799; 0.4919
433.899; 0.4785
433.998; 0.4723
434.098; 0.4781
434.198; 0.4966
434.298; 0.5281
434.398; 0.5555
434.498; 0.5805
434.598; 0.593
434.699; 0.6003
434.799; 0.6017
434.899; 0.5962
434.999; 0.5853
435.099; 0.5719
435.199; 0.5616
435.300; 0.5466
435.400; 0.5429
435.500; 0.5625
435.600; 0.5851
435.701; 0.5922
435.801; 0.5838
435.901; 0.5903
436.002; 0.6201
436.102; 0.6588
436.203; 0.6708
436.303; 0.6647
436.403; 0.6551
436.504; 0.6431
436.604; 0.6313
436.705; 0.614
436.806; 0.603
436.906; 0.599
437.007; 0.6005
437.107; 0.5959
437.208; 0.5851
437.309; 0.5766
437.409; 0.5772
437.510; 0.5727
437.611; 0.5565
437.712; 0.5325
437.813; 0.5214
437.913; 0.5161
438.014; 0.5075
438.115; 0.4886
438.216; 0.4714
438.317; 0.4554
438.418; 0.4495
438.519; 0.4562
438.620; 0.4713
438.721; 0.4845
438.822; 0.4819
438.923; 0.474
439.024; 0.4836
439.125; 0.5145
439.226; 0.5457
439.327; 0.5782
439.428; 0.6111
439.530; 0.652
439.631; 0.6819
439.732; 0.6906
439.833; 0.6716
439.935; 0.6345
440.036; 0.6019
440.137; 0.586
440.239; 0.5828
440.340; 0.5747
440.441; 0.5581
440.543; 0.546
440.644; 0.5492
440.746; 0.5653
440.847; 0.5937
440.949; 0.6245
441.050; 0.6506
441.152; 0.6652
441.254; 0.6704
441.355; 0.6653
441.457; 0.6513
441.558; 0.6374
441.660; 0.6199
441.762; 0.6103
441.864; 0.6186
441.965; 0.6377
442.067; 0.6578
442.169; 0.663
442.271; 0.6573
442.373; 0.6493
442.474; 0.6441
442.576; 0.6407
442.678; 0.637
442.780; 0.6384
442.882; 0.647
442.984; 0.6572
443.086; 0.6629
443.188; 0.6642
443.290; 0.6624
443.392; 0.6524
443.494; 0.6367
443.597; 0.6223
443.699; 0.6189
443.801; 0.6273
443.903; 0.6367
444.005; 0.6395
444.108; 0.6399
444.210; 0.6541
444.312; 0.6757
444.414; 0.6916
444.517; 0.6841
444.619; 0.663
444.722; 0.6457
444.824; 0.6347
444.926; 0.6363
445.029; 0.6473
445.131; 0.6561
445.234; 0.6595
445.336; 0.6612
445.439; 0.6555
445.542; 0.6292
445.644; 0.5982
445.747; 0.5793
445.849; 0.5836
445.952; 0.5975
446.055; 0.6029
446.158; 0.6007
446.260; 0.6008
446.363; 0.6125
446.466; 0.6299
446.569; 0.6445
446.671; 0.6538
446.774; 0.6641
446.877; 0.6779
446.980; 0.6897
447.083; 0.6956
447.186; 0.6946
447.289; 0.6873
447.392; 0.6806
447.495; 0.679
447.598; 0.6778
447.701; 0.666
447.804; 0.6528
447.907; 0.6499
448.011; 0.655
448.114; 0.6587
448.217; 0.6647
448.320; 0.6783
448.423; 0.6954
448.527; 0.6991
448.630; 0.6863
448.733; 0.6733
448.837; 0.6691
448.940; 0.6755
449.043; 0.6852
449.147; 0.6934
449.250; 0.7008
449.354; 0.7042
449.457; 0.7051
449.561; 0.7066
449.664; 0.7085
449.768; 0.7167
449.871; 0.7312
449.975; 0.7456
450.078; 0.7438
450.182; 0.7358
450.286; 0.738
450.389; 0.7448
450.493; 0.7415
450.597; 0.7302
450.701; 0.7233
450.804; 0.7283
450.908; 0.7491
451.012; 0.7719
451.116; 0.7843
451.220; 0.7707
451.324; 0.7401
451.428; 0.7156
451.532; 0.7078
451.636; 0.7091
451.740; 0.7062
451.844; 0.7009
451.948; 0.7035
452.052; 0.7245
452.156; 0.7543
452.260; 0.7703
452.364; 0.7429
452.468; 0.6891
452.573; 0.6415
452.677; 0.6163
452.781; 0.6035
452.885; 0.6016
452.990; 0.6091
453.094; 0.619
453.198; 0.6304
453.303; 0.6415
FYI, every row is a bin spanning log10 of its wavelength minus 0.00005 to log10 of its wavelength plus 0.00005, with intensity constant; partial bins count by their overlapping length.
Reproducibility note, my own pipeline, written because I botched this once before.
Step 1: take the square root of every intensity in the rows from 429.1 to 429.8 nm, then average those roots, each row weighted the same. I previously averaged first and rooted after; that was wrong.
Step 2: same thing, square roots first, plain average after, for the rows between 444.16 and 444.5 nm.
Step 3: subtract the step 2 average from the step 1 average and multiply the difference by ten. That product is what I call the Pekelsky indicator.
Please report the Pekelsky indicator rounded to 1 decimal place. -1.2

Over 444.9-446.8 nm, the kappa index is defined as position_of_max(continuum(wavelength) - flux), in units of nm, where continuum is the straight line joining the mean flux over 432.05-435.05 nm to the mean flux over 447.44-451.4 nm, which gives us 445.747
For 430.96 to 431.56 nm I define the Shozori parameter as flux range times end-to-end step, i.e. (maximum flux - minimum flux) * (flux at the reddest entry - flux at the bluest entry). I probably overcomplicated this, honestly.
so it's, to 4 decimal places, 0.0144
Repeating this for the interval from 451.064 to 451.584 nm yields -0.0059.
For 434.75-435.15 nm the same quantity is -0.0009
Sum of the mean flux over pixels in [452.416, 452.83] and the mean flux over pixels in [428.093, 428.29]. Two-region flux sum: 1.21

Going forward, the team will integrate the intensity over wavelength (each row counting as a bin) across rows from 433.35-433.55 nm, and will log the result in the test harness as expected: 0.112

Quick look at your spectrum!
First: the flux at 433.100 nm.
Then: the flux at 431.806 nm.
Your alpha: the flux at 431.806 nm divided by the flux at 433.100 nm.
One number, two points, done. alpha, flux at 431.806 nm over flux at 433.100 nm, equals 0.98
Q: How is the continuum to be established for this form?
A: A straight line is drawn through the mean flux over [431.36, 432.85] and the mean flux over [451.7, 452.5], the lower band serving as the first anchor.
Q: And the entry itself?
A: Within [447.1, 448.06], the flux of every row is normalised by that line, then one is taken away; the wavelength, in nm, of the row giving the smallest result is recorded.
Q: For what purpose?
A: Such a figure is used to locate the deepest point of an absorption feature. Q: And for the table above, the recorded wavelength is 447.907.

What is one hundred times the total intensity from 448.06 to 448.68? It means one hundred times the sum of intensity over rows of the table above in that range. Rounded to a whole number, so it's 408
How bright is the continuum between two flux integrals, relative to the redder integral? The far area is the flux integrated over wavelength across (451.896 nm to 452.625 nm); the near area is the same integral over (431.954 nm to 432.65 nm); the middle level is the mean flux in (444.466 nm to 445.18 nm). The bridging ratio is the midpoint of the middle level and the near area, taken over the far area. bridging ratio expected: 0.96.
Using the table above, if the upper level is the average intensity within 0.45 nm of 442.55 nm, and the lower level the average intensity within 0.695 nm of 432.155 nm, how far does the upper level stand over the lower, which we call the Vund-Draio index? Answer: 0.10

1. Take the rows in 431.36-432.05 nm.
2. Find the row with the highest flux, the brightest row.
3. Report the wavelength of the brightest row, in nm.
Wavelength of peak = 431.706 nm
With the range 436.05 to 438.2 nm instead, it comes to 436.203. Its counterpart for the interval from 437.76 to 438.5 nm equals 437.813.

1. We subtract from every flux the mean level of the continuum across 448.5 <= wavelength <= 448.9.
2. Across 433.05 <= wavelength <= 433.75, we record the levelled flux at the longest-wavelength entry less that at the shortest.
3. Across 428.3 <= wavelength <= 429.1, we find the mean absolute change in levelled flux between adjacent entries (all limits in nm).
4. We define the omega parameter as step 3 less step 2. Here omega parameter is 0.13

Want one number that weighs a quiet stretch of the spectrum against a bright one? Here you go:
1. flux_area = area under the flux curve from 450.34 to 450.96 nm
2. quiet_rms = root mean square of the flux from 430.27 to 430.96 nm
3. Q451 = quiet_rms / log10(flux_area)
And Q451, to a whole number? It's -1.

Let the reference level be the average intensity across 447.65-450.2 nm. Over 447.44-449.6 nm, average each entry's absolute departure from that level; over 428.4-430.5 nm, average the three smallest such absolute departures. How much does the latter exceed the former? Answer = 0.15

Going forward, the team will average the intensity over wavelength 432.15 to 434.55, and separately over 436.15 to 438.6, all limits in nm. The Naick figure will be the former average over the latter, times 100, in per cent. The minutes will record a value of 95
